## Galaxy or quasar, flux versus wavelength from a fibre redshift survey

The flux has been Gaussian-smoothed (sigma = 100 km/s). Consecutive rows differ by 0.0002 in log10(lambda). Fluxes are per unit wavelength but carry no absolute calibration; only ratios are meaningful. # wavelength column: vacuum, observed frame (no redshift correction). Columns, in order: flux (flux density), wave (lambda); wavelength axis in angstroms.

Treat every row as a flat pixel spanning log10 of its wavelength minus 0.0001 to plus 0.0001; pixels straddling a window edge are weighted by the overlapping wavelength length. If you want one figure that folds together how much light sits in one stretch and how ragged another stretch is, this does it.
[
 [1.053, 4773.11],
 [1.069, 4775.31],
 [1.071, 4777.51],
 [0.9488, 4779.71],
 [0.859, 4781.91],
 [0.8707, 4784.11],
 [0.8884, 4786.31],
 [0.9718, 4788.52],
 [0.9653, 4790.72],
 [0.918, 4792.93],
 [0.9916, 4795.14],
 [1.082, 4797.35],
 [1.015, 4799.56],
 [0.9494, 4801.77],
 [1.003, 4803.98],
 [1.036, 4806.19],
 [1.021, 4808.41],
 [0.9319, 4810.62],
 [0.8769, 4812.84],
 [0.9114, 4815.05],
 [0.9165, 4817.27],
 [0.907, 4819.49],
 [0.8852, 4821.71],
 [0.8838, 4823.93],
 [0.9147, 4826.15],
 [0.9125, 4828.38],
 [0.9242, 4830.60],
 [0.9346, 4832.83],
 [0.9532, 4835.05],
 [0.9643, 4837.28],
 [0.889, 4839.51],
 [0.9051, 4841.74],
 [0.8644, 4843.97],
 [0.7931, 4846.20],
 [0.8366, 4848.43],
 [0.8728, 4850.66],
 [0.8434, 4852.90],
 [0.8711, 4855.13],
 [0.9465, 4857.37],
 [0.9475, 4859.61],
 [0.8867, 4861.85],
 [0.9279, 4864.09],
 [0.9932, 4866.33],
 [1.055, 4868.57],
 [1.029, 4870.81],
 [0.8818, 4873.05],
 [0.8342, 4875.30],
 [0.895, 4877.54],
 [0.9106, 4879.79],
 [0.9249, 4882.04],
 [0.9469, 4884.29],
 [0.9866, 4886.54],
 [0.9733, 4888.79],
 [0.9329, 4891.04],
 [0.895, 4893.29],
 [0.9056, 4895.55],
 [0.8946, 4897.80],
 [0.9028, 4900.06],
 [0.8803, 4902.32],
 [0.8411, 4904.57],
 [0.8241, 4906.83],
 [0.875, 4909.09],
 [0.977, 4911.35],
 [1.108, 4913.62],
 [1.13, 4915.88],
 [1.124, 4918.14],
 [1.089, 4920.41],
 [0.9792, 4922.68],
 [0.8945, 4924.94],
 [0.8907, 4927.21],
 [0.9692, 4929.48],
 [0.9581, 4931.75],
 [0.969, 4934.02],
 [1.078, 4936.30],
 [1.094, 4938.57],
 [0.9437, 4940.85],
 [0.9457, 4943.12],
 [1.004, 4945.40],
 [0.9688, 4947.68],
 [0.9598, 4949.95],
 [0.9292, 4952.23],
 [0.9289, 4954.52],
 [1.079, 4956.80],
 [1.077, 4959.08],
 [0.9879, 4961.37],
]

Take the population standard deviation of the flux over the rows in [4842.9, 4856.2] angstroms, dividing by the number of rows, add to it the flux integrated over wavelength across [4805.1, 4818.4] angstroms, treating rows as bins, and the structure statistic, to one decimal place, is 12.6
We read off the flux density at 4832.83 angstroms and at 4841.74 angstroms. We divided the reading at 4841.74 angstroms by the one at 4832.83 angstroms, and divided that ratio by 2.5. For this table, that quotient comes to 0.387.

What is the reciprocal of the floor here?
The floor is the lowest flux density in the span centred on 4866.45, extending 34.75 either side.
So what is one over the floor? 1.261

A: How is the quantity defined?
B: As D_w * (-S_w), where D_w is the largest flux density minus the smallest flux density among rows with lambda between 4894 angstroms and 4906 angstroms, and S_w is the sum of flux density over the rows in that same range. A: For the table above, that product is -0.29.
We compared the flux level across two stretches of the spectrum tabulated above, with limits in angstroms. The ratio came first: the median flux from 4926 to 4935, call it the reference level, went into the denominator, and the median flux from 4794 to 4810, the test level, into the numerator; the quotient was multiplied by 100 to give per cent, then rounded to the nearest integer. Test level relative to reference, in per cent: 105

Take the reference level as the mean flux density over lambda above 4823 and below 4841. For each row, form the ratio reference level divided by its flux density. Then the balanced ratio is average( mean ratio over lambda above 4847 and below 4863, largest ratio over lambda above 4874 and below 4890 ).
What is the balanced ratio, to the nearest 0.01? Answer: 1.07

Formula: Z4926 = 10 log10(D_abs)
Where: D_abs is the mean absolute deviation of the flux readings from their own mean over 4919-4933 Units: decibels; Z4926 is -13.1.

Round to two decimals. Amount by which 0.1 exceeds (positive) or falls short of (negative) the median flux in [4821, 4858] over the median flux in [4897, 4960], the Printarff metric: -0.82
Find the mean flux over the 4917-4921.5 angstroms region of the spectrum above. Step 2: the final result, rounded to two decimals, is 1.11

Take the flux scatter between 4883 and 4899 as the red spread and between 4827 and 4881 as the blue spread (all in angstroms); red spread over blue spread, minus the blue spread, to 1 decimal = 0.5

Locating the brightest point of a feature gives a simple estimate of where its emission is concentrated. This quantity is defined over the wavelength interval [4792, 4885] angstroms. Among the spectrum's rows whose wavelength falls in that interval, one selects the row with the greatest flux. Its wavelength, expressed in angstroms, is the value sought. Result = 4797.35 angstroms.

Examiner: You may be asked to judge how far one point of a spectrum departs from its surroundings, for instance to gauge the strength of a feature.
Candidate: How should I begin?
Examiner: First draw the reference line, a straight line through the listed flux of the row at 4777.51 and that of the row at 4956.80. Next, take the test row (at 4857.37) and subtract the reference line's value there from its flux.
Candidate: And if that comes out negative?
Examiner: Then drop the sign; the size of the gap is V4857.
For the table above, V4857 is 0.128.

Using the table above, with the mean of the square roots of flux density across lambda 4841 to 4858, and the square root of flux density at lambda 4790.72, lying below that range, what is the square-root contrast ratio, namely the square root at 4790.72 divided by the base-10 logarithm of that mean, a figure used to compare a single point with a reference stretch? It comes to -31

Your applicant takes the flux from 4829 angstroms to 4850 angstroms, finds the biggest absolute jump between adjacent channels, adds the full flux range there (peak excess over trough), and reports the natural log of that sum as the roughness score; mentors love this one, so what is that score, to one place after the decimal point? -1.4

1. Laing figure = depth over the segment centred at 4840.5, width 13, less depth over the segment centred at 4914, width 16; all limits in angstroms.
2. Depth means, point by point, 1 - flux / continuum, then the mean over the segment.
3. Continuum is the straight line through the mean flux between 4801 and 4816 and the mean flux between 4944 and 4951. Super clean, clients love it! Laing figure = 0.12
